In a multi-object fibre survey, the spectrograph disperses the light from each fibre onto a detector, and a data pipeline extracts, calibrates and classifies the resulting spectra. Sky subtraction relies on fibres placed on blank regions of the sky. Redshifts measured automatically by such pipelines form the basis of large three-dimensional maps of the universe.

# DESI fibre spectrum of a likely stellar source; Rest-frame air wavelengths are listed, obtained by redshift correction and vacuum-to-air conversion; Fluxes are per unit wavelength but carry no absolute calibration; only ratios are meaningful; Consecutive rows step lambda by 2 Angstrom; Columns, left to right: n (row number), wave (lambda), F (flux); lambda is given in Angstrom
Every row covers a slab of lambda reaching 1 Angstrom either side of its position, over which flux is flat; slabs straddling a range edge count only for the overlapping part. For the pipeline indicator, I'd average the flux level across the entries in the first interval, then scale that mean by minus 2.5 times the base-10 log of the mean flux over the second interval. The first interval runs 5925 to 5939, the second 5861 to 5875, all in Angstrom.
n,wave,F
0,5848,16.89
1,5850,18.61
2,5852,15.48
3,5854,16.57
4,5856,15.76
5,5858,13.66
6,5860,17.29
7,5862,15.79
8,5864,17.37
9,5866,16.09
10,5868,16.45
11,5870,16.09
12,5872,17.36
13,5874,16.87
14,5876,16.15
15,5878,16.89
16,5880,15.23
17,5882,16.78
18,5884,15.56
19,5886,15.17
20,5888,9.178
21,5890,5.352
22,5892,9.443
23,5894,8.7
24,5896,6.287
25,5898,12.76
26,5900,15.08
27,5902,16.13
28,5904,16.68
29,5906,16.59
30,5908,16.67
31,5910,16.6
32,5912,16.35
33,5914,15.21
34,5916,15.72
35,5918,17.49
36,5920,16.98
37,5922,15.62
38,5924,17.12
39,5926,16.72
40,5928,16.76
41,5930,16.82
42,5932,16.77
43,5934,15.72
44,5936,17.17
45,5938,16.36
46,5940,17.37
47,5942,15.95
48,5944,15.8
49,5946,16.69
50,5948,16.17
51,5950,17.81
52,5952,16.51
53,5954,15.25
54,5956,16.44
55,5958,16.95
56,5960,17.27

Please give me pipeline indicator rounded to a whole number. -51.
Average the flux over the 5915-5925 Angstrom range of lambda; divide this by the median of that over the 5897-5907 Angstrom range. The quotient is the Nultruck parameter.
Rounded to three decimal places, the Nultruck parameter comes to 1.028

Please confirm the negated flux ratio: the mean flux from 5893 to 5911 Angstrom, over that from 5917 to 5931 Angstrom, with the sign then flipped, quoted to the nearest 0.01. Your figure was -0.83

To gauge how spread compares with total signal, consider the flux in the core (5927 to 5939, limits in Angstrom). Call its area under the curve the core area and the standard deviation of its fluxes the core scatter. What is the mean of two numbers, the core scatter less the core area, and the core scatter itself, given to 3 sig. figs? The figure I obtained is -99.1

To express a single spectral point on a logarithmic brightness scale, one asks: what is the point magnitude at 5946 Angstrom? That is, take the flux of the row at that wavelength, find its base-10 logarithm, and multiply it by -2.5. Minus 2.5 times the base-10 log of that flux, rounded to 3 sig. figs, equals -3.06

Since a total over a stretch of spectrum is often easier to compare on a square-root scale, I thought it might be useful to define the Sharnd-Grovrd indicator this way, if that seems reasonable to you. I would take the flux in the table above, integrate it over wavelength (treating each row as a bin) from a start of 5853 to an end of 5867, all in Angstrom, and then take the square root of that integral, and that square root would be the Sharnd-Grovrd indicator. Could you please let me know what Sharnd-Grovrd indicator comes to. 15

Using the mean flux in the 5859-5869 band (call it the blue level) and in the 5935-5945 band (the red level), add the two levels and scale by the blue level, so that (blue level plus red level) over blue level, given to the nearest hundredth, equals 2.00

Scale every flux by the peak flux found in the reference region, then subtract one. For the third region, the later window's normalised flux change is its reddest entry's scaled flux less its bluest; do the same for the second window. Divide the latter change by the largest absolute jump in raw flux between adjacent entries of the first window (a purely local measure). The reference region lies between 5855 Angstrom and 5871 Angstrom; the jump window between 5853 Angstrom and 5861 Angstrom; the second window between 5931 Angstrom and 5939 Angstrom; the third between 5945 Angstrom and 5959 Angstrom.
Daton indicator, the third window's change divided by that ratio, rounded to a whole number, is -2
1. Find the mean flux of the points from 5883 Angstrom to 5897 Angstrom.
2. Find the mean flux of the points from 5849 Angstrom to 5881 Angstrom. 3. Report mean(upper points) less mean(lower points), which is -6.4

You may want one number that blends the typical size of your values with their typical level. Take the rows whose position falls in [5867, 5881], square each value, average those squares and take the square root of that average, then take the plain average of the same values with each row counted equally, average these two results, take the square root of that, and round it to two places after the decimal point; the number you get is 4.05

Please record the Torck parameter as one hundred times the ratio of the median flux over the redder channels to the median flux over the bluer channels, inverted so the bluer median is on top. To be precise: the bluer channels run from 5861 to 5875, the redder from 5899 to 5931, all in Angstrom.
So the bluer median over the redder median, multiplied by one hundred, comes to 98.9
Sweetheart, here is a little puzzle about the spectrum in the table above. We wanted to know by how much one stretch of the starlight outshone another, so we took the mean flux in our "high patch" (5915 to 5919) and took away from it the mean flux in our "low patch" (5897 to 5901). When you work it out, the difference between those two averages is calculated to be 2.7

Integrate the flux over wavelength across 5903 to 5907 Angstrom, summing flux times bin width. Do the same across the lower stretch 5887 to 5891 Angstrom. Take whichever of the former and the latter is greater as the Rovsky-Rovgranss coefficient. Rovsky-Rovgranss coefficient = 66.5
